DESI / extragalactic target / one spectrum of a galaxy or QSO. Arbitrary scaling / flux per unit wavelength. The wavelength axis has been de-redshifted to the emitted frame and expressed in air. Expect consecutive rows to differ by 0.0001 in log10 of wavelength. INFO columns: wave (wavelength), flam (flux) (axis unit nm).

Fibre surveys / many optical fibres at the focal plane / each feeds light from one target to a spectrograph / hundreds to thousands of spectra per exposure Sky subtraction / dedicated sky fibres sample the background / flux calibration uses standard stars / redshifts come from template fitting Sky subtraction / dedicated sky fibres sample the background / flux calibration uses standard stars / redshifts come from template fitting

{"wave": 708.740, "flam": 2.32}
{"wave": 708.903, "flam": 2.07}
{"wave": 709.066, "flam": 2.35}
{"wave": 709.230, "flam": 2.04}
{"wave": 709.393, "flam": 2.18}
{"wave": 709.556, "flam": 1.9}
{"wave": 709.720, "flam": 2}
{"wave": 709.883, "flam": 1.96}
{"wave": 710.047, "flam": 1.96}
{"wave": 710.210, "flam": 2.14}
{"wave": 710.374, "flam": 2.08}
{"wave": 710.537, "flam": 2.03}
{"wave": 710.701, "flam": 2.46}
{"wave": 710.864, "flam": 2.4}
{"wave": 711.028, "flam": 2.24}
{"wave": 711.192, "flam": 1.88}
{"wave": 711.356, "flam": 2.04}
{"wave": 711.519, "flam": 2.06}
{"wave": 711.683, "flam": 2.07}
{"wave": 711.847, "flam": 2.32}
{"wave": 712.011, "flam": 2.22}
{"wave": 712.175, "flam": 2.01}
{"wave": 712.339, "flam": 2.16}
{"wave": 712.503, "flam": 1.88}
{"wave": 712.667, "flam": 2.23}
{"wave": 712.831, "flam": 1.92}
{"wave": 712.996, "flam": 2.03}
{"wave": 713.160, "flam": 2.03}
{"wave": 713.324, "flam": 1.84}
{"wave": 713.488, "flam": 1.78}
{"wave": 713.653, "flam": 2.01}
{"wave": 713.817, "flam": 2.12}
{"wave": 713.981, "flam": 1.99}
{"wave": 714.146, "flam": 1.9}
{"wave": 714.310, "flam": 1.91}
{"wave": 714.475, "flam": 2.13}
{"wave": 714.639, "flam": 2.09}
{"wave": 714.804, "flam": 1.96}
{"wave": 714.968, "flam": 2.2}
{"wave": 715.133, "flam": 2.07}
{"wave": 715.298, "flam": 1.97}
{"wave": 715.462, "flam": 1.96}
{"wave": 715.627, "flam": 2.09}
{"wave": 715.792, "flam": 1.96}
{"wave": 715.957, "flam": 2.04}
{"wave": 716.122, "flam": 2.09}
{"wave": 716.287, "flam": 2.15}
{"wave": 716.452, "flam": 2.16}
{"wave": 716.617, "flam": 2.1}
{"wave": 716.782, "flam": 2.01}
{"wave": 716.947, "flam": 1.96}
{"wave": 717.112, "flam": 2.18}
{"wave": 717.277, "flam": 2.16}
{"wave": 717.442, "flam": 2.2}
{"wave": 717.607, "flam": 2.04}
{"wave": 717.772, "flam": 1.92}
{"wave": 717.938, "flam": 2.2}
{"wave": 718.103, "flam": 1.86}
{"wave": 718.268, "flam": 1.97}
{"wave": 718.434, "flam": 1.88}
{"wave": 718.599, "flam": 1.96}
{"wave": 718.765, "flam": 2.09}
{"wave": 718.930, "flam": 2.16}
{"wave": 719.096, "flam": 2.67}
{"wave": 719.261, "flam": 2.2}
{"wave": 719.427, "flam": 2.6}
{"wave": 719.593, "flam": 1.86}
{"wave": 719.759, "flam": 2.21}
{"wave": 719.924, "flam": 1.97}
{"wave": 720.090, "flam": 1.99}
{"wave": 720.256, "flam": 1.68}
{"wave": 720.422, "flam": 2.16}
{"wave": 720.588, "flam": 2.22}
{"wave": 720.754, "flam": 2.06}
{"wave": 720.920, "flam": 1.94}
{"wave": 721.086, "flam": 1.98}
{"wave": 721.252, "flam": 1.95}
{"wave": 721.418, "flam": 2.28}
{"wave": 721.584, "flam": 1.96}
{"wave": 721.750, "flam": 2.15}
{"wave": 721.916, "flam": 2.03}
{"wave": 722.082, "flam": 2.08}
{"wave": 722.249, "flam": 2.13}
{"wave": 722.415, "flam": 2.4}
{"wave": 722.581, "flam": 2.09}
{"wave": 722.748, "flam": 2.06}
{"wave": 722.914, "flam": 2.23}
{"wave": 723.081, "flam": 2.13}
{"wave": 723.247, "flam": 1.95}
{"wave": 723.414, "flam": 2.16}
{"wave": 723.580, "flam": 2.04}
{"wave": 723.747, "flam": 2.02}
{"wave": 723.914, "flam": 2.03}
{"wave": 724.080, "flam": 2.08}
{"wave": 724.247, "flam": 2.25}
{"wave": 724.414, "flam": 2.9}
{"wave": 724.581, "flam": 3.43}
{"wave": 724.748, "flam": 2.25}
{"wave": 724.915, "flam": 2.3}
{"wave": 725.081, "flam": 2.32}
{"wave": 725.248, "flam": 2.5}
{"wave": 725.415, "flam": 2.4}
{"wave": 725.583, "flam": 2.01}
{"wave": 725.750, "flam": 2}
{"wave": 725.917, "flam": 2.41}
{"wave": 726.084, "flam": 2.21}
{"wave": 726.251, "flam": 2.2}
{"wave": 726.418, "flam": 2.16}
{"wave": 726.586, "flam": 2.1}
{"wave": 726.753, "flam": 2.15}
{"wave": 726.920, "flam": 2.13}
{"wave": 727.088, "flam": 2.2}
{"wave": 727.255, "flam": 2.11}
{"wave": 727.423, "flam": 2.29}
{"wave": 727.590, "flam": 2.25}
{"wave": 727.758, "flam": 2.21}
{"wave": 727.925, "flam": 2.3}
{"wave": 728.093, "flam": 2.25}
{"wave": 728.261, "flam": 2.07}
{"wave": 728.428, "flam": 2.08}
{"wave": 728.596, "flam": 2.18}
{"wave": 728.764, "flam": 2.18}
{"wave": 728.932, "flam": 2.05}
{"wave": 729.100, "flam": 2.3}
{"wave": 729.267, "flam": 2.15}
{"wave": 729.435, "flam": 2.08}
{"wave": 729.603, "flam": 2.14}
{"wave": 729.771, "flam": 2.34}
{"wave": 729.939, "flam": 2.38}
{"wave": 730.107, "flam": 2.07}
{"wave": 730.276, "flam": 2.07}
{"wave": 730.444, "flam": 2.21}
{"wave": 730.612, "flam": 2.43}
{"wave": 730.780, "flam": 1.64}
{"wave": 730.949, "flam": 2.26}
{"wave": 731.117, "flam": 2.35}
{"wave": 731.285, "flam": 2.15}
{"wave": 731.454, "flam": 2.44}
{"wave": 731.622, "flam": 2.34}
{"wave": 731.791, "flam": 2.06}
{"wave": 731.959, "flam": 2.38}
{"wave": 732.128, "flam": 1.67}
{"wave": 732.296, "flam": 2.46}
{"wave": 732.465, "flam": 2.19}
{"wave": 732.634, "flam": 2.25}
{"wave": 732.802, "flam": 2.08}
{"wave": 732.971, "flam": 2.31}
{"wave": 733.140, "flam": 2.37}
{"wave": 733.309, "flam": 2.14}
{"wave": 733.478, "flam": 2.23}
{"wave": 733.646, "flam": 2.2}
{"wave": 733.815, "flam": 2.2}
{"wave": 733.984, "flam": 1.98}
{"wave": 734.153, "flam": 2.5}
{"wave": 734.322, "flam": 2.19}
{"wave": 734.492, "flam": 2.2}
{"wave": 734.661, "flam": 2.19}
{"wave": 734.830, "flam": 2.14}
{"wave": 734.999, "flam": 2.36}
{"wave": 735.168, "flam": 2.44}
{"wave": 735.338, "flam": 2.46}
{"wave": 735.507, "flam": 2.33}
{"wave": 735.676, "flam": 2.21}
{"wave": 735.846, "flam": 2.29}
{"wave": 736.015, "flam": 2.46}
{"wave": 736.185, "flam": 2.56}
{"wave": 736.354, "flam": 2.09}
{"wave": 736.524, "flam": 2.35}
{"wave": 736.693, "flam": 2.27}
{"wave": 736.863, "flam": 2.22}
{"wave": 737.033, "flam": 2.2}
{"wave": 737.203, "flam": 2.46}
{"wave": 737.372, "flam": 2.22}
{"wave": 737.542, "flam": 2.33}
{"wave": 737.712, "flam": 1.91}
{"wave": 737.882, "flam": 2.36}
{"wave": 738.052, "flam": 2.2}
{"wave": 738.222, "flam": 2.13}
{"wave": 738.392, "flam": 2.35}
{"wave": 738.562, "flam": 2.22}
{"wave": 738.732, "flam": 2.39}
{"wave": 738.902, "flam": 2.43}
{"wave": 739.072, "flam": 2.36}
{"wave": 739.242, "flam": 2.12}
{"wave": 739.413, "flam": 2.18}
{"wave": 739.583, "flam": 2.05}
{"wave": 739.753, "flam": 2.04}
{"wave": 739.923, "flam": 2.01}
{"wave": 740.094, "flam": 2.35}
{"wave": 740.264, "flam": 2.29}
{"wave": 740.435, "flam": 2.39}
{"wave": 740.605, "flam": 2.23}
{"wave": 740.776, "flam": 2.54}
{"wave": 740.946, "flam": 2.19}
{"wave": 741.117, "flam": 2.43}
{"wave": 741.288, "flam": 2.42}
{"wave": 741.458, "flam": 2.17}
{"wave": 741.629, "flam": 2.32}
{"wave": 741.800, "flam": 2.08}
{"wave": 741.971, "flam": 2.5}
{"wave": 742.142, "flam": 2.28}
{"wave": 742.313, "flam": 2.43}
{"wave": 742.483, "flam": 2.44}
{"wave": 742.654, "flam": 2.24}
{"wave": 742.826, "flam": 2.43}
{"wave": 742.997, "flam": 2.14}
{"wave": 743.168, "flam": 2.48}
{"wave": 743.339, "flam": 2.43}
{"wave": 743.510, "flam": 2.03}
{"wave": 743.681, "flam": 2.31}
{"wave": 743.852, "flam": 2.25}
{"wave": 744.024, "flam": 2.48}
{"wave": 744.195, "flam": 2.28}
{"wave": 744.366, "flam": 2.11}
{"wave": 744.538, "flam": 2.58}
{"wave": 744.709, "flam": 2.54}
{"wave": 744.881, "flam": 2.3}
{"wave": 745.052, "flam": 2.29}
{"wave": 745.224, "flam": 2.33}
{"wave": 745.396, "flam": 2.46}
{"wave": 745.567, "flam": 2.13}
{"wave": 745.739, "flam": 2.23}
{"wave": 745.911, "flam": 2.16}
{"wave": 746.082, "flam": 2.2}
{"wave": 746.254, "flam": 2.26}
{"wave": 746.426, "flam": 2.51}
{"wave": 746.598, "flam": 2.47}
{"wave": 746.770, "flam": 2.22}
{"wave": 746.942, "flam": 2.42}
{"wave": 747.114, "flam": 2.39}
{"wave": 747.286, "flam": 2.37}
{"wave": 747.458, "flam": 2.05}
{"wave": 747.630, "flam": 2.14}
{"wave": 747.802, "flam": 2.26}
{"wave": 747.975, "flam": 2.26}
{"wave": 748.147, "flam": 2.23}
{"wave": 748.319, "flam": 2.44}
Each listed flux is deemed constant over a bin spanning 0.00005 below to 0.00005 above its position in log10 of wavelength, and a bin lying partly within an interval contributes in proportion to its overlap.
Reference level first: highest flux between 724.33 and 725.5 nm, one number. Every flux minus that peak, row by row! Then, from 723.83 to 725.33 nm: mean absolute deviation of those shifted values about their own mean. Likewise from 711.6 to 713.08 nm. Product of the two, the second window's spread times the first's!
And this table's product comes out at 0.041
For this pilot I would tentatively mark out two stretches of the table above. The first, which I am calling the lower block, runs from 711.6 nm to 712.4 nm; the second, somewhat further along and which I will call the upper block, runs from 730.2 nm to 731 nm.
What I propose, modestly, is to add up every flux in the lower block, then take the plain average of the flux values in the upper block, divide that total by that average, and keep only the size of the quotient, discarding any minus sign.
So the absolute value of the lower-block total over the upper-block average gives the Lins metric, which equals 5.1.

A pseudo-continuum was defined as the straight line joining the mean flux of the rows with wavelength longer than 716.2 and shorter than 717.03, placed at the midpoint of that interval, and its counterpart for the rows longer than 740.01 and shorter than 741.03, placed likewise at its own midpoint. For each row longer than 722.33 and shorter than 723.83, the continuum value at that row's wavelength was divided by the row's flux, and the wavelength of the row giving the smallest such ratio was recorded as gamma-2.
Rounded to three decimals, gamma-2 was 722.415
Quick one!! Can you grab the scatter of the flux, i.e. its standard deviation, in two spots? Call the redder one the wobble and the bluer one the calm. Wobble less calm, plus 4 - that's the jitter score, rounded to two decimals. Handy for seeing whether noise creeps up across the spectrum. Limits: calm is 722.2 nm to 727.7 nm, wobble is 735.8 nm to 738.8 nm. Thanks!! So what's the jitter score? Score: 3.87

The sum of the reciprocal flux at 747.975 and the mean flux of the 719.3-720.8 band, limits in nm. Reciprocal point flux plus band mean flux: 2.53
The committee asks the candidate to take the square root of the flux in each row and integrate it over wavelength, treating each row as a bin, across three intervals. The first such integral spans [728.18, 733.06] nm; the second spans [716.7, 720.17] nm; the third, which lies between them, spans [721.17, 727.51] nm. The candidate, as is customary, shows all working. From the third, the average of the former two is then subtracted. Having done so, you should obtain 3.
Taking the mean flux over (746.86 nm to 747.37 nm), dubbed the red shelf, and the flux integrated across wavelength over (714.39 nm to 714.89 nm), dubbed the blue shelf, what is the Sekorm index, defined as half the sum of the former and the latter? 1.71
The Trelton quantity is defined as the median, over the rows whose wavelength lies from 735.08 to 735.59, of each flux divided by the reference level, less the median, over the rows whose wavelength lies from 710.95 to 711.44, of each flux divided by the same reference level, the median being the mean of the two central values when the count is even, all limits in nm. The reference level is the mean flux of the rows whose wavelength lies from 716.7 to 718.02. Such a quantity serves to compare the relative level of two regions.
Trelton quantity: 0.19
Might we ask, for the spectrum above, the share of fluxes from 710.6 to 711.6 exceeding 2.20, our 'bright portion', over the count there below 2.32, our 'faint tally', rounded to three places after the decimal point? 0.125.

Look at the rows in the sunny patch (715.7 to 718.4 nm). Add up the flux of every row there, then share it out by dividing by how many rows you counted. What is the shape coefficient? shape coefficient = 2.06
